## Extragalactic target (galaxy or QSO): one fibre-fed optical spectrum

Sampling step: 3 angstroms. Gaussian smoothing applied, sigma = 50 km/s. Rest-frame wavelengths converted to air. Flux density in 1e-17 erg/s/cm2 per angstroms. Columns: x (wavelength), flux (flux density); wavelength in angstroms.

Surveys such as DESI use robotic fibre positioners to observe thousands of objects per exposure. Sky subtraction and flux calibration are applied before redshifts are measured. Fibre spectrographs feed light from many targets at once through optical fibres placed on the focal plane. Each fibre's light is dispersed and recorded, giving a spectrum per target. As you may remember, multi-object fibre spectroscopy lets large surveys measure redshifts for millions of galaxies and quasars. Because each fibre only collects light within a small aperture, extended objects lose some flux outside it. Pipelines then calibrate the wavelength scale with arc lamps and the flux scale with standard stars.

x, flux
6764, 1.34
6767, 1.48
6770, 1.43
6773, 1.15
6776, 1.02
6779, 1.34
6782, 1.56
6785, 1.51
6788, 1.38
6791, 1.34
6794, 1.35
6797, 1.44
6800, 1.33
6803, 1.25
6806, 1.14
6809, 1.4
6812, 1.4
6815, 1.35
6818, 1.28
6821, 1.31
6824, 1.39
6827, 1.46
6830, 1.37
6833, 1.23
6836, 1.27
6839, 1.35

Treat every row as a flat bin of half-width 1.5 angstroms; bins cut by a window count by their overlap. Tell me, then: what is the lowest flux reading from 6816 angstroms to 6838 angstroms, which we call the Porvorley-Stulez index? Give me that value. 1.23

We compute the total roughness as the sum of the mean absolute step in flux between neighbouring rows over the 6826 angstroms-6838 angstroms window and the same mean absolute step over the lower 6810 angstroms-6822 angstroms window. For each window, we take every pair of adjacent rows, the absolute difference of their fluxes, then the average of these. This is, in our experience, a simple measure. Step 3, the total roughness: 0.140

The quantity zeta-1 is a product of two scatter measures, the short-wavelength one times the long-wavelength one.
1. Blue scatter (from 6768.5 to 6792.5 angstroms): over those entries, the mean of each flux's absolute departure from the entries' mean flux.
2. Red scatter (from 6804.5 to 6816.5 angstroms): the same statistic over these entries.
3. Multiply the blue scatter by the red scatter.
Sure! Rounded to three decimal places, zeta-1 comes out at 0.012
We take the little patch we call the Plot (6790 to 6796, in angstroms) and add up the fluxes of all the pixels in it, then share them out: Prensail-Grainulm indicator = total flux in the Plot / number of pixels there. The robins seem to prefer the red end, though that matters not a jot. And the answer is 1.35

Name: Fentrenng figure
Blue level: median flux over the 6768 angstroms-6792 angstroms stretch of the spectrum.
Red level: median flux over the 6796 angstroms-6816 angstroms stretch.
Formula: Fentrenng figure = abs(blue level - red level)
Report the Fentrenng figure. 0.010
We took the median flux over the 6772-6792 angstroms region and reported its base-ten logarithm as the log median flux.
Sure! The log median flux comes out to 0.127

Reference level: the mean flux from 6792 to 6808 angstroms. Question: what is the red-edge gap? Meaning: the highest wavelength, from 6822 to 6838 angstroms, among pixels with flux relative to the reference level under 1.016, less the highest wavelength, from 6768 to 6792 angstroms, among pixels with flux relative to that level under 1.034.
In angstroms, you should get 45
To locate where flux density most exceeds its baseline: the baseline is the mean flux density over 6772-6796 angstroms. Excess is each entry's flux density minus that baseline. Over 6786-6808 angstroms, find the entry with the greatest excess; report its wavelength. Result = 6797 angstroms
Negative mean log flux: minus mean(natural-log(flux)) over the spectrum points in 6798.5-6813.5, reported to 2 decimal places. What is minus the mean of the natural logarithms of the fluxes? -0.26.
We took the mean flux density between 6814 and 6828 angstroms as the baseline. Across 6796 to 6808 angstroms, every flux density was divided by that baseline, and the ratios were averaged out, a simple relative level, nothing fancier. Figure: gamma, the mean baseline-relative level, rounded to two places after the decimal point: 0.95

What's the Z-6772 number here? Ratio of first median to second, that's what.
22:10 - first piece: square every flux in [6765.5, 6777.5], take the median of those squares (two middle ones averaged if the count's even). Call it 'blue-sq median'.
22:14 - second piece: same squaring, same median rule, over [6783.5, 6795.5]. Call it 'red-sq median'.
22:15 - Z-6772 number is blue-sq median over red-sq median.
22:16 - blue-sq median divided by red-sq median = 0.90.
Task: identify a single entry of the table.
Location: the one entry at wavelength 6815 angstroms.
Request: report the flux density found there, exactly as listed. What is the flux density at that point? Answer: 1.35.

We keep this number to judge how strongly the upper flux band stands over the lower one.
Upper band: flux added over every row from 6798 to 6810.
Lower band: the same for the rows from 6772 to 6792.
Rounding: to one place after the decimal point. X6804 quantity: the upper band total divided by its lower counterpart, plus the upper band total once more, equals 5.7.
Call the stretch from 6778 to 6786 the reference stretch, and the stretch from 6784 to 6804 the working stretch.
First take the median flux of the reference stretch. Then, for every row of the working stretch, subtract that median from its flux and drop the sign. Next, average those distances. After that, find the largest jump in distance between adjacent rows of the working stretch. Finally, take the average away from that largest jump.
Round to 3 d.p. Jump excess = -0.009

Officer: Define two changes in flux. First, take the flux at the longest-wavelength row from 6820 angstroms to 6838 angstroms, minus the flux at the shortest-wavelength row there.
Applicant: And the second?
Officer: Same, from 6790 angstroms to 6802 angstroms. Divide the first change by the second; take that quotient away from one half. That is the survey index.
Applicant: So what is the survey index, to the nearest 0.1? -3.5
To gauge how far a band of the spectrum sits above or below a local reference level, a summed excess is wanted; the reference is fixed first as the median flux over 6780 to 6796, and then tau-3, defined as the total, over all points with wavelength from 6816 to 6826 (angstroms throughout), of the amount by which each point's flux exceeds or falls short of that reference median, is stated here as -0.16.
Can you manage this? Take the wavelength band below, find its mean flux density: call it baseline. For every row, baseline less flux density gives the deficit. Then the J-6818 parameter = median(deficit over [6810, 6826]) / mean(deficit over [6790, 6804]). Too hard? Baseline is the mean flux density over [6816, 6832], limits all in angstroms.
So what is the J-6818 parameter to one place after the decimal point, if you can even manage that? 0.6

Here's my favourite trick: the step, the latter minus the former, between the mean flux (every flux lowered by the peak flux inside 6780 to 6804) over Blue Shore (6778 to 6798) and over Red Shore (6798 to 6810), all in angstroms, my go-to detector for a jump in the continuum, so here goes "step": -0.14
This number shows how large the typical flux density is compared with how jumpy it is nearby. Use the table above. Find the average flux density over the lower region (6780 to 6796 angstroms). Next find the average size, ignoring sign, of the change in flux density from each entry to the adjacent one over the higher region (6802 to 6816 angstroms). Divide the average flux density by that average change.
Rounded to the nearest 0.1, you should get 13.6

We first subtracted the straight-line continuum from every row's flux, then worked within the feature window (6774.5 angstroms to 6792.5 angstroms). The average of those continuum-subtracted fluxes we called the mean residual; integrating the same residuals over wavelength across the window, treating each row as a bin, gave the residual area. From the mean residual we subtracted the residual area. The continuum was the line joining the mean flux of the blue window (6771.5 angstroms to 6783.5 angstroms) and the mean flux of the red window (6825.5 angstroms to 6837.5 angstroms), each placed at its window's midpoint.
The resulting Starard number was -1.4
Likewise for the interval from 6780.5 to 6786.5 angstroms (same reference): -1.3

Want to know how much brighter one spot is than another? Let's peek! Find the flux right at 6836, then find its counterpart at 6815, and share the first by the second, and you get 0.94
